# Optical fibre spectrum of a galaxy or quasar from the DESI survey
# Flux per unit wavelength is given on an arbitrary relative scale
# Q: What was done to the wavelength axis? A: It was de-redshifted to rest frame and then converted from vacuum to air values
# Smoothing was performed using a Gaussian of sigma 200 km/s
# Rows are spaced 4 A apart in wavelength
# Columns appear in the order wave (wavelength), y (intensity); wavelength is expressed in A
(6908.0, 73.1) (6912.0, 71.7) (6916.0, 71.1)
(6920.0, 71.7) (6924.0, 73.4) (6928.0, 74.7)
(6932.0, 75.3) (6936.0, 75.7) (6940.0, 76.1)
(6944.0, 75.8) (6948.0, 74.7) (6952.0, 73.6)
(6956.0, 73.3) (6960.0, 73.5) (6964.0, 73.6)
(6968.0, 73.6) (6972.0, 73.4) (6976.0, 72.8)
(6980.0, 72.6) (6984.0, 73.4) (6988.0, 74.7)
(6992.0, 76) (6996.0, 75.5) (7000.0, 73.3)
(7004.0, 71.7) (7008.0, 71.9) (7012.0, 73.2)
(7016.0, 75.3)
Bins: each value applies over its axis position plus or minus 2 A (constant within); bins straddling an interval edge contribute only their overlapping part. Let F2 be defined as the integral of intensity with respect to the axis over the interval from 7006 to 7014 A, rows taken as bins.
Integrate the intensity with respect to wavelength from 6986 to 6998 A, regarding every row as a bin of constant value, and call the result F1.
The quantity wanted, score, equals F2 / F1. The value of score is 0.6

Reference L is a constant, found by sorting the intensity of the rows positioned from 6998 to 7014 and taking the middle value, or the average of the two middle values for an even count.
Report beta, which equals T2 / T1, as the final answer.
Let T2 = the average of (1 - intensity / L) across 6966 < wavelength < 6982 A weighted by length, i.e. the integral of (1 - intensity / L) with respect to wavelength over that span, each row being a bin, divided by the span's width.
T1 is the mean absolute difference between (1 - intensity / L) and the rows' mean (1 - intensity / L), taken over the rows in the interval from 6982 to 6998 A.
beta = -0.6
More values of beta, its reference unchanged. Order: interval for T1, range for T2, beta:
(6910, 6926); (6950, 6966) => -1.3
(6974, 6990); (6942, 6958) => -2.7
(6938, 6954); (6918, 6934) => -1.4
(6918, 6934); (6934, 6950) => -2.5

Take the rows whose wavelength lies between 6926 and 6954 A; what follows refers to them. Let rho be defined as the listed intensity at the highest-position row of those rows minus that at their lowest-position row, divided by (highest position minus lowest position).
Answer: -0.05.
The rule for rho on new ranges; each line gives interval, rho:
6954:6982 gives -0.03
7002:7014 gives 0.19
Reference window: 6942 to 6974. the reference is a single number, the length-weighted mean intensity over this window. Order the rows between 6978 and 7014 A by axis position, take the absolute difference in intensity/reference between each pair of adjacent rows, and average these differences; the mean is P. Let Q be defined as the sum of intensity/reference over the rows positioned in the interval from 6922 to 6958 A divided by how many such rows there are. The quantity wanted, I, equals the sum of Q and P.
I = 1.03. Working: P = 0.016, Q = 1.01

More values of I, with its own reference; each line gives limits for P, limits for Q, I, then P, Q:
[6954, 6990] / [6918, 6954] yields 1.01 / 0.006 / 1.01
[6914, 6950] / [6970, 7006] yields 1.01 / 0.011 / 1.00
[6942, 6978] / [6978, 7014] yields 1.00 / 0.006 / 1.00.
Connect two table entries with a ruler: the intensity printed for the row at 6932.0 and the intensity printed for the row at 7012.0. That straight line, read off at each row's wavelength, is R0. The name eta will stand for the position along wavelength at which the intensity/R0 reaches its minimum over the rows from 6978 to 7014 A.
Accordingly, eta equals 7004.0 A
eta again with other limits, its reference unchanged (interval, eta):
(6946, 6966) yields 6956.0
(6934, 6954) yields 6952.0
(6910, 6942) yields 6916.0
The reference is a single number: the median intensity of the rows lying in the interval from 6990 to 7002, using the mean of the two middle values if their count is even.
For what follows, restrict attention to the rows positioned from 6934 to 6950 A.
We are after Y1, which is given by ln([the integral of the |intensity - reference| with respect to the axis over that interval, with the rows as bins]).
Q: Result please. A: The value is 2.0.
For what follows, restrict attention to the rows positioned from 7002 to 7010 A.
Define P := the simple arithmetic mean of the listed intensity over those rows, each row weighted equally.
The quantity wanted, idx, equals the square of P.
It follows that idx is 5155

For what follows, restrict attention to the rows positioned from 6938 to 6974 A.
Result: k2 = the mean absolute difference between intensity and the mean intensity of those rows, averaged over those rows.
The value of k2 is 0.9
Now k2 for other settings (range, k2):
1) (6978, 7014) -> 1.2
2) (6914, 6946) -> 1.6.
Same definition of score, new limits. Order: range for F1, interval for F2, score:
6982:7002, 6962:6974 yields 0.6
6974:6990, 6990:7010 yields 1.3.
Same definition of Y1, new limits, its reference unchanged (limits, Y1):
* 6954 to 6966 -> 3.2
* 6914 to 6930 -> 3.8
